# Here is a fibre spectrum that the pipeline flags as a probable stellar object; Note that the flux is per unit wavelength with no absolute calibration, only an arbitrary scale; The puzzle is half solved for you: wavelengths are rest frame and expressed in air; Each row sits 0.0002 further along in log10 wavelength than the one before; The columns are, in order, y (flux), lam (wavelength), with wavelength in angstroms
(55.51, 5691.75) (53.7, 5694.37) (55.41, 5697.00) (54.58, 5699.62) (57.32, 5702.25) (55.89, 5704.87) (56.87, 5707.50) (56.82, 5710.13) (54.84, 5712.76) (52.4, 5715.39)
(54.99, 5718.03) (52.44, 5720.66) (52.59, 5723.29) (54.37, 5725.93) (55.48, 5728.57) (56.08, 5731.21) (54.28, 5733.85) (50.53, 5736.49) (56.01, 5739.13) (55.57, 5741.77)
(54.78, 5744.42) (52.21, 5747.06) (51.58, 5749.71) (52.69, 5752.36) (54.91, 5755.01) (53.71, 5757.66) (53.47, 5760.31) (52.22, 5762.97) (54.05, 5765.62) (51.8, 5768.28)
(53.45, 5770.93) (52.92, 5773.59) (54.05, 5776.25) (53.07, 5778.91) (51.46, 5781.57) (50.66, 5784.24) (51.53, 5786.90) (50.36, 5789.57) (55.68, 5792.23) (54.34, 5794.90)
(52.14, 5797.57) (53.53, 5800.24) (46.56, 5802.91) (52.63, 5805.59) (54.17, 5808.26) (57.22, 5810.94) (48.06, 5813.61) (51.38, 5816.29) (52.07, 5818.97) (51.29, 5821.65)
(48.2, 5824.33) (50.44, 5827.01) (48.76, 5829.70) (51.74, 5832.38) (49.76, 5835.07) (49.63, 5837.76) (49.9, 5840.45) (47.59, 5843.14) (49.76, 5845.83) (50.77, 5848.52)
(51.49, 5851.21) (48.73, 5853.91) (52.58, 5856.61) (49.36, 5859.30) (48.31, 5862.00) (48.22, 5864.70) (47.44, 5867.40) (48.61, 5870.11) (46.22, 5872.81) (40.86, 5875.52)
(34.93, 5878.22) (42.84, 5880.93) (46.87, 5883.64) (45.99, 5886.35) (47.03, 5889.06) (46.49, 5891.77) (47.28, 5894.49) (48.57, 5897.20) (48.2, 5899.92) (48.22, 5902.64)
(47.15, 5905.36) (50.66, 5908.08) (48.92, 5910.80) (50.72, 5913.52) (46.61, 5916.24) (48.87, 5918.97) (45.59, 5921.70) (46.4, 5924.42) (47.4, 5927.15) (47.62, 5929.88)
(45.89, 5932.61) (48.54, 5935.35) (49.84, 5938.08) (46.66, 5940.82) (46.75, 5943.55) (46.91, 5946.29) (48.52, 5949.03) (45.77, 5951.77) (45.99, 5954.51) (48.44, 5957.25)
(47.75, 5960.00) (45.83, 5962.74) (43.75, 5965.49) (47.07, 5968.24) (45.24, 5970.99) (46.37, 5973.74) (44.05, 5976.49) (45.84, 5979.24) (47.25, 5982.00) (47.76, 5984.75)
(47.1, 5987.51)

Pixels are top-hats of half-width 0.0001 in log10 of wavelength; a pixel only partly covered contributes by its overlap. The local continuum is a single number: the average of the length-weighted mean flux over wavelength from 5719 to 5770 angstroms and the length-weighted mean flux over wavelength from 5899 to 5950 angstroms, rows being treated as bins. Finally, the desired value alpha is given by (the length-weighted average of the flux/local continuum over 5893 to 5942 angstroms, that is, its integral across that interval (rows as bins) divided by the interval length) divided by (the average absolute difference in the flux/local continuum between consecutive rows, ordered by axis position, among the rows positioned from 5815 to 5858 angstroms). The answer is 27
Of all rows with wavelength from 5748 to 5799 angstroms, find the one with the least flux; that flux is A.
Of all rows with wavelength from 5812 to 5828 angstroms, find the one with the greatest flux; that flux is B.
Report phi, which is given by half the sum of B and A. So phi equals 51.2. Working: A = 50.36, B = 52.07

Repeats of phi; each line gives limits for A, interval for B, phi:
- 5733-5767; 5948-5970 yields 49.5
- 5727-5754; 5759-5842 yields 53.9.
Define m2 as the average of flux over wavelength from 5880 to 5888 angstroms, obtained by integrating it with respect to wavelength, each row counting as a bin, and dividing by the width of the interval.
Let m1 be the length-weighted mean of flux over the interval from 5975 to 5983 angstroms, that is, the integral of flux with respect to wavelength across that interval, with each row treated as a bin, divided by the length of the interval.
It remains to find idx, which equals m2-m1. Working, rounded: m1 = 45.6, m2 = 45.4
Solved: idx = -0.2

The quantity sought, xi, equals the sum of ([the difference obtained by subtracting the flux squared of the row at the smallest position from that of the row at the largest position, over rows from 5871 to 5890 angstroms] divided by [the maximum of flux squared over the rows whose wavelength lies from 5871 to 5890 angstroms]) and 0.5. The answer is 0.53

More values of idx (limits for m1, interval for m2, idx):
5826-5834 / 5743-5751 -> 2.6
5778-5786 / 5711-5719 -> 2.5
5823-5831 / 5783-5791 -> 1.8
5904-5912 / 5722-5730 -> 5.2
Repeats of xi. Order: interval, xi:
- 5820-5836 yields 0.44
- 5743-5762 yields 0.45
